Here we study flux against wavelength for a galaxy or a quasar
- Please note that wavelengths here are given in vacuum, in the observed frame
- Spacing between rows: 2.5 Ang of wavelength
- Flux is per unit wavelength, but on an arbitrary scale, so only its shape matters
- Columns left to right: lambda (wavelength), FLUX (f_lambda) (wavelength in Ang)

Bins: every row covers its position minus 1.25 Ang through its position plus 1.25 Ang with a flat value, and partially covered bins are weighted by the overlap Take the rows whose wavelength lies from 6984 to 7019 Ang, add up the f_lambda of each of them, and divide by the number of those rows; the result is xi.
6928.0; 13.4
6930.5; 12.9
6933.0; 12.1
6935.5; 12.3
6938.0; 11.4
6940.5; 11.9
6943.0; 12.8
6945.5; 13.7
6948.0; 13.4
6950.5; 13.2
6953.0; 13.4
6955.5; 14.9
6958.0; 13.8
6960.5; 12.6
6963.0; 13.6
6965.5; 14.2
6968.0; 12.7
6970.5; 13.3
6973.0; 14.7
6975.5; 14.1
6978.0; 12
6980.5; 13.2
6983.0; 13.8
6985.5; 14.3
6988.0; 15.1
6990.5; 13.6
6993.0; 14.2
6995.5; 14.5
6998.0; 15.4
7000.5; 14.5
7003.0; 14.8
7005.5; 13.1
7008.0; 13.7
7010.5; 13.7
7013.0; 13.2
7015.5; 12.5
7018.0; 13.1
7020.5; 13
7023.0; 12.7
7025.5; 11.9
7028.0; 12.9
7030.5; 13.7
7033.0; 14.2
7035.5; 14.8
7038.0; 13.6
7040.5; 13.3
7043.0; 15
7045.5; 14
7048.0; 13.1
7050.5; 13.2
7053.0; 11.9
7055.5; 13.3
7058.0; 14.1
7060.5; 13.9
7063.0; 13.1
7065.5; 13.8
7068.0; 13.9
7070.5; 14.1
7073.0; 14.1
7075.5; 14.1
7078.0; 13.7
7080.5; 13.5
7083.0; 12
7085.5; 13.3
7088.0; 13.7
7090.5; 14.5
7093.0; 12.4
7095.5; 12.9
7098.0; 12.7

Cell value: 14.0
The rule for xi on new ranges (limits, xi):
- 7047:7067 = 13.3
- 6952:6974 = 13.7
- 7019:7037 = 13.3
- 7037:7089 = 13.6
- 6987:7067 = 13.7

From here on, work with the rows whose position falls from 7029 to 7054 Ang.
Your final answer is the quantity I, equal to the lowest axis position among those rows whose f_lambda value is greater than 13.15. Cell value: 7030.5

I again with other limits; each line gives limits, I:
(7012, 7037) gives 7013.0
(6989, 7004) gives 6990.5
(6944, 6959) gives 6945.5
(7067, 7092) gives 7068.0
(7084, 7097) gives 7085.5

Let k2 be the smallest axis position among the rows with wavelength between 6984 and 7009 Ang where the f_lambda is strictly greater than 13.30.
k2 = 6985.5 Ang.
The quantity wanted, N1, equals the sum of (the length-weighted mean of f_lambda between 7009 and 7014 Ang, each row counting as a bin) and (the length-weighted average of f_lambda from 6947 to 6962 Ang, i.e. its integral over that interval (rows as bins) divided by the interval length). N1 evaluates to 27.0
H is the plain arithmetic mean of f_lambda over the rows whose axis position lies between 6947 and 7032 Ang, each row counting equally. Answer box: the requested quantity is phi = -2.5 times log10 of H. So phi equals -2.835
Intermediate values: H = 13.6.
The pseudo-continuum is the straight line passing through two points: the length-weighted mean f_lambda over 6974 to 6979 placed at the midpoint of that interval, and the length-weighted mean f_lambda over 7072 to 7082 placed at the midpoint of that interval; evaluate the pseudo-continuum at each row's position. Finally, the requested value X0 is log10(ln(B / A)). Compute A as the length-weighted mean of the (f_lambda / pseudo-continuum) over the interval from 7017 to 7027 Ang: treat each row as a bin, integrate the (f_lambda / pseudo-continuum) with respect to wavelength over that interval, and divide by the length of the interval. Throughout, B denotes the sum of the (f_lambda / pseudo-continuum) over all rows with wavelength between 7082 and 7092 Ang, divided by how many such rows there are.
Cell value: -1.6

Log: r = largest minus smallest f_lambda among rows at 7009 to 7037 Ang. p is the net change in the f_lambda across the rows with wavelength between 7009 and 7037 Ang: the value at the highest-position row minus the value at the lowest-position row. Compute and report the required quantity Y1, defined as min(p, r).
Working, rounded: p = 1.1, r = 2.9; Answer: 1.1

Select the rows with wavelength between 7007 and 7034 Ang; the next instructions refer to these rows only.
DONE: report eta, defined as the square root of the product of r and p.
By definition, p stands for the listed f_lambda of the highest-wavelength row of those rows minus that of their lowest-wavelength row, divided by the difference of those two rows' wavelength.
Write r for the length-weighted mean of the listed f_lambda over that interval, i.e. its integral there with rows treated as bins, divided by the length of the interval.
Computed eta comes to 0.51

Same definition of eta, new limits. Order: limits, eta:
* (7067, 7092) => 0.60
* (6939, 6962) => 0.68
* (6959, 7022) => 0.30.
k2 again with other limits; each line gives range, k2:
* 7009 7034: 7010.5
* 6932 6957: 6945.5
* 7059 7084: 7060.5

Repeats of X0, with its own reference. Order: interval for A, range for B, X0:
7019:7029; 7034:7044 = -1.0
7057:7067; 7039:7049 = -1.8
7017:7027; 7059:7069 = -1.2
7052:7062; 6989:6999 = -1.0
